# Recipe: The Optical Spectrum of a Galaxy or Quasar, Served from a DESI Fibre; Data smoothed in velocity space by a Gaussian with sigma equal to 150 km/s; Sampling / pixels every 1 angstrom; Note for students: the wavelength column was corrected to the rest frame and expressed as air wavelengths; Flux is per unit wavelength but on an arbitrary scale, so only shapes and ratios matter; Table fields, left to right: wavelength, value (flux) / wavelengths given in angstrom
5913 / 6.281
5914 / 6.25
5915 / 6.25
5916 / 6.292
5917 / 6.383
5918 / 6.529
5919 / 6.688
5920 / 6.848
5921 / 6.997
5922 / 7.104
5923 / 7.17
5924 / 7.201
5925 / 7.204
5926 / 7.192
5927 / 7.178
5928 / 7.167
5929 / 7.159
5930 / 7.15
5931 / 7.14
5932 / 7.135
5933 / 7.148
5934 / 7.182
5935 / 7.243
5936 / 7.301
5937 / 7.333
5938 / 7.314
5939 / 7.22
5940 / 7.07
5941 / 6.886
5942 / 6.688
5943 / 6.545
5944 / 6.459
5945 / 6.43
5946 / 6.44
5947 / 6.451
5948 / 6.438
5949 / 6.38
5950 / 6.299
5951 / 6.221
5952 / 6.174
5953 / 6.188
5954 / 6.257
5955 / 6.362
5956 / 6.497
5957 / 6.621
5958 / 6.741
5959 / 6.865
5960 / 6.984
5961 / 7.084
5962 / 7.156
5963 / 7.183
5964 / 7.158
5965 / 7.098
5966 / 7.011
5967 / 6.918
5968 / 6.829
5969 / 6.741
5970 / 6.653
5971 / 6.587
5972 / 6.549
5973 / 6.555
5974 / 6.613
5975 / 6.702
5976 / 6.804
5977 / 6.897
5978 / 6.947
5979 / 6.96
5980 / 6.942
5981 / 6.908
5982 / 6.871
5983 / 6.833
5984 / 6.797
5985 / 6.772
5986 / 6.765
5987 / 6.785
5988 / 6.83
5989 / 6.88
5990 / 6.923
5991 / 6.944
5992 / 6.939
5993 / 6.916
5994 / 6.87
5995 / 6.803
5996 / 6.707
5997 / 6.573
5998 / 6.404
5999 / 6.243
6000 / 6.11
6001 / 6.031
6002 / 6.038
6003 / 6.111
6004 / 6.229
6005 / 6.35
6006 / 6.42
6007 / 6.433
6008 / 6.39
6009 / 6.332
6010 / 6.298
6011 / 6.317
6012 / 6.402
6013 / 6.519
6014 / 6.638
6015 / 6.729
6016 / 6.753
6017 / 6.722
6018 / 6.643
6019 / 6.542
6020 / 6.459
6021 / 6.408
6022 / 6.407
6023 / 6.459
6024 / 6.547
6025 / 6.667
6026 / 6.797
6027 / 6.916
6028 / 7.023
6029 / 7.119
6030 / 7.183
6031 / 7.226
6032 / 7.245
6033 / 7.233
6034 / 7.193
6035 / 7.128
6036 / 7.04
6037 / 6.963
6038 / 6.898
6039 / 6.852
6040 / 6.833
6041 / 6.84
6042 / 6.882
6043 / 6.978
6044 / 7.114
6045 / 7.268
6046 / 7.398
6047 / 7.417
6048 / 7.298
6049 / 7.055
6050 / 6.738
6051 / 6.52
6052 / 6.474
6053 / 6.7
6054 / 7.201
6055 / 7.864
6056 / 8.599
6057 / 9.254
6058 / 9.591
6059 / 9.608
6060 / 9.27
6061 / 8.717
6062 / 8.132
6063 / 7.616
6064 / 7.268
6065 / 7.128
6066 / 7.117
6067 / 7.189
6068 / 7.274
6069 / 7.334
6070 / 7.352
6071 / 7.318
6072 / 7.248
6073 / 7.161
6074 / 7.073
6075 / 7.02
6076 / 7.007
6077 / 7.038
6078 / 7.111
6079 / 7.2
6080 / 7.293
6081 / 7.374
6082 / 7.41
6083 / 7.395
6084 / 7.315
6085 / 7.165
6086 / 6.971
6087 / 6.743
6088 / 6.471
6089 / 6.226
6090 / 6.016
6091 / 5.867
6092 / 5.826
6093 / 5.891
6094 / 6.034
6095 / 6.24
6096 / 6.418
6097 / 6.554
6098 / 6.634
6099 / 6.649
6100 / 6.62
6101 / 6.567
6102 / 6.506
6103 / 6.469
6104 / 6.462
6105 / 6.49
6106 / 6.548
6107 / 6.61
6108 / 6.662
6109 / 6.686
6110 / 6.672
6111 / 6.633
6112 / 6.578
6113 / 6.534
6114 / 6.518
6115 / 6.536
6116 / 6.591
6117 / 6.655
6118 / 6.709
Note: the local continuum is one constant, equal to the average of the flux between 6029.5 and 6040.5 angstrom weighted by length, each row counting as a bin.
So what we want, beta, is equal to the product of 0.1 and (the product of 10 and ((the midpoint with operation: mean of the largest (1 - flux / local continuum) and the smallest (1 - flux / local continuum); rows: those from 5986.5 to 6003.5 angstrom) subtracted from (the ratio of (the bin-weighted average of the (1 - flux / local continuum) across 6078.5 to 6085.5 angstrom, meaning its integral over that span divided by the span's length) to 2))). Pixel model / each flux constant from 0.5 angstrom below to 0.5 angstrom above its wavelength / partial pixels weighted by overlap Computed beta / -0.099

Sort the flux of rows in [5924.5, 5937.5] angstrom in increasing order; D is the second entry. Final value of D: 7.14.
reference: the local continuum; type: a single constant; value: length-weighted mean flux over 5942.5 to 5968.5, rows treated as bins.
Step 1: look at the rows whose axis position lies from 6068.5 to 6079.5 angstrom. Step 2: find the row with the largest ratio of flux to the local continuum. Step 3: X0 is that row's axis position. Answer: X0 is 6070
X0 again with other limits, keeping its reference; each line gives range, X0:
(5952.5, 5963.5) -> 5963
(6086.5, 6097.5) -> 6087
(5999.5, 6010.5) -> 6007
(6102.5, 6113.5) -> 6109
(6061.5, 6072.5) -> 6062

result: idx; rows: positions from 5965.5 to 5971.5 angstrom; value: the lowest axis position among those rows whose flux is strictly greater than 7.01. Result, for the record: 5966 angstrom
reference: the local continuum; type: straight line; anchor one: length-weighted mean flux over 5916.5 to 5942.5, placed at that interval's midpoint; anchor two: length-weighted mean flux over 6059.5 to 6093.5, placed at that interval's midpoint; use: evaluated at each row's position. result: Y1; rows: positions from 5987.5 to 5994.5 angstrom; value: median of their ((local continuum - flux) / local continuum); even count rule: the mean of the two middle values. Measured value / 0.025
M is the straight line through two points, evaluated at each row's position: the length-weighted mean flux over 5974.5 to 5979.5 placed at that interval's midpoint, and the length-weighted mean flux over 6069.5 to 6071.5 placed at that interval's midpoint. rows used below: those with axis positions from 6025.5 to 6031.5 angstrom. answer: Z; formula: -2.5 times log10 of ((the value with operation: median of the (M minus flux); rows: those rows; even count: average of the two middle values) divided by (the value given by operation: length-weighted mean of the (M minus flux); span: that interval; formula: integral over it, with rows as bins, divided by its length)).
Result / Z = 0.46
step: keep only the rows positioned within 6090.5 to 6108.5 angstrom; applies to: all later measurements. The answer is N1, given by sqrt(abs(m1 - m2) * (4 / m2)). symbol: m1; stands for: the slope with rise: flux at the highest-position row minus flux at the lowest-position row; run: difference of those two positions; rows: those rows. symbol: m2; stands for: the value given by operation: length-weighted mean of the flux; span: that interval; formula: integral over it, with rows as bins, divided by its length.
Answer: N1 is 1.99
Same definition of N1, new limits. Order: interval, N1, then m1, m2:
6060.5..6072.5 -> 2.02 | -0.13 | 7.47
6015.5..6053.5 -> 2.00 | 0.00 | 6.89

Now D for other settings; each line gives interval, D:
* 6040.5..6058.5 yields 6.52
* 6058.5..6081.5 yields 7.02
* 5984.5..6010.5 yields 6.038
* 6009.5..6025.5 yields 6.317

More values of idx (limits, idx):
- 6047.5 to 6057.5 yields 6048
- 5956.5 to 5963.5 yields 5961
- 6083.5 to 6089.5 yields 6084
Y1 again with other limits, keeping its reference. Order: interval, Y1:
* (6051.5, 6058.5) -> -0.104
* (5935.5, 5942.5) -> -0.022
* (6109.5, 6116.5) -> 0.080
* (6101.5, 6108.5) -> 0.090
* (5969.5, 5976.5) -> 0.067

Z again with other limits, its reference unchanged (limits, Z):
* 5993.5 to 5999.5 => 0.13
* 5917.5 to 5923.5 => -0.11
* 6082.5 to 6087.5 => 0.19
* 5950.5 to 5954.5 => -0.01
